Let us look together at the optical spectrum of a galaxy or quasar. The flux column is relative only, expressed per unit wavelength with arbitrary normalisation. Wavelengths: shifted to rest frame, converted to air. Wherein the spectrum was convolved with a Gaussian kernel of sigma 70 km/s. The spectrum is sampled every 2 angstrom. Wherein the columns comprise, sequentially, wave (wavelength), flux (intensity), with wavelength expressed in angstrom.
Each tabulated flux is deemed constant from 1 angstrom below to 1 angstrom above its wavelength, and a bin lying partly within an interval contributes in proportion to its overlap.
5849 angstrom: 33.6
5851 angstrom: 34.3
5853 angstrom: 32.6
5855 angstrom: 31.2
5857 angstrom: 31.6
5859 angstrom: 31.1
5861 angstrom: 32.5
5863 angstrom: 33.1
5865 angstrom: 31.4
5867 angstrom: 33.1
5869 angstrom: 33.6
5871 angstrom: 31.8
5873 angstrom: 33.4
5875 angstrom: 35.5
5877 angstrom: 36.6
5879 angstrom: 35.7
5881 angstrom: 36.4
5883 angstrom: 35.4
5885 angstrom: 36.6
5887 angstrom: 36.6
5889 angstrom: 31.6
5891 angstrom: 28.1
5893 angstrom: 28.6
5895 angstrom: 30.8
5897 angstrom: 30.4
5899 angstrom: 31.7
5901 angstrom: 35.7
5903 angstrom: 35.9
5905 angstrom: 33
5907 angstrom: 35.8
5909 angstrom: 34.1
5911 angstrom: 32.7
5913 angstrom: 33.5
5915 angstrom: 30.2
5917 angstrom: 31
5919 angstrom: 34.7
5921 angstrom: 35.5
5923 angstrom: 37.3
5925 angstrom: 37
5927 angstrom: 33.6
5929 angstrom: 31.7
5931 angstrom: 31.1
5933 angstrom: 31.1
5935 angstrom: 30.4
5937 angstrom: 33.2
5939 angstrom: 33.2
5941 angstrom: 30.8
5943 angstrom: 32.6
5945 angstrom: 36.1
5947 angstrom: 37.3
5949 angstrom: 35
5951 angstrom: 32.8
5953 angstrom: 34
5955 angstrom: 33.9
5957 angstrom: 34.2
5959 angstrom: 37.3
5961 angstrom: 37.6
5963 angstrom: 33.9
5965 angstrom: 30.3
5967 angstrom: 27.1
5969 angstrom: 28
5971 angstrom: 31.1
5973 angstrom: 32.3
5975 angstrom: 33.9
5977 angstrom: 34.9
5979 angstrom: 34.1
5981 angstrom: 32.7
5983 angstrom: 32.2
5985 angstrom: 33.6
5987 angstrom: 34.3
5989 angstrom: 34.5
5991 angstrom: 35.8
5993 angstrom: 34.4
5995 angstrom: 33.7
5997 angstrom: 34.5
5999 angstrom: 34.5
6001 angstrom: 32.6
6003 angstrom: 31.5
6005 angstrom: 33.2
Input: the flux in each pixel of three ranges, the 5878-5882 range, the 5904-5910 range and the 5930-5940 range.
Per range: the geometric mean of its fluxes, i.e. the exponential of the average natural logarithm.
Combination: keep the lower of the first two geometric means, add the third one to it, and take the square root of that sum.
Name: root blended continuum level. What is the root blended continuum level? 8.13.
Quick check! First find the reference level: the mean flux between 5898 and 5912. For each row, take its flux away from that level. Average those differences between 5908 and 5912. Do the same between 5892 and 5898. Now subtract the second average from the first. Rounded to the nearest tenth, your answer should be -3.5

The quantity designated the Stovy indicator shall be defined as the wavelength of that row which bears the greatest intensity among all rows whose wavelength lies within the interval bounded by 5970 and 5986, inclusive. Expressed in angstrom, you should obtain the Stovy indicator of 5977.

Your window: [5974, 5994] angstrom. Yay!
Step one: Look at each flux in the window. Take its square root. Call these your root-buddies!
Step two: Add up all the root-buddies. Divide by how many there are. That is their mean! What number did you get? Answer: 5.83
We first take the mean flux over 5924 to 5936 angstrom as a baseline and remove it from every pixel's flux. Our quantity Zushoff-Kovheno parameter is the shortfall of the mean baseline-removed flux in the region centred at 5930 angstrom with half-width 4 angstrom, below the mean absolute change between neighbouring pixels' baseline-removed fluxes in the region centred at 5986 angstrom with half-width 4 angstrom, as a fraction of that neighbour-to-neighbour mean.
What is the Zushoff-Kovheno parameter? 1.79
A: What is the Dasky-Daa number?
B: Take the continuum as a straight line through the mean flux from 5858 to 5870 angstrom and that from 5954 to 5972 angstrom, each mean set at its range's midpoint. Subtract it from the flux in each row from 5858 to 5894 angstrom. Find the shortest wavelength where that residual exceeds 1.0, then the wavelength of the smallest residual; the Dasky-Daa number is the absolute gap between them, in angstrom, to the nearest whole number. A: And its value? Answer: 22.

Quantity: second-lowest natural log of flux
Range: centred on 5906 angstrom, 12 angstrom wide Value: 3.50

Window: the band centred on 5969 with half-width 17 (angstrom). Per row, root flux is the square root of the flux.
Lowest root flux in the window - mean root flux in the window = -0.53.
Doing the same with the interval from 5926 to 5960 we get -0.27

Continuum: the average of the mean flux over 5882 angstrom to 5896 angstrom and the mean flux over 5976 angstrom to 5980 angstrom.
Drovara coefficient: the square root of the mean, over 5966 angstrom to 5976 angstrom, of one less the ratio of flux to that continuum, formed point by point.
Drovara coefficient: 0.30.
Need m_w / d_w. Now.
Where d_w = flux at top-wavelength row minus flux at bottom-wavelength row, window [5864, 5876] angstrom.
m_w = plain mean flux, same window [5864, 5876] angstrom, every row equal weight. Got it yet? 8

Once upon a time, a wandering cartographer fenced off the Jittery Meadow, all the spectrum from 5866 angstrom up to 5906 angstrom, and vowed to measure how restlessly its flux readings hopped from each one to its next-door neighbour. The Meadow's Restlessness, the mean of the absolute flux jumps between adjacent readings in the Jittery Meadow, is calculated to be 1.6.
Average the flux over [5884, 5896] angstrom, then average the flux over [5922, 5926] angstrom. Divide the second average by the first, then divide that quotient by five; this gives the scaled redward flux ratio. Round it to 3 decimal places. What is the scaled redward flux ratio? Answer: 0.232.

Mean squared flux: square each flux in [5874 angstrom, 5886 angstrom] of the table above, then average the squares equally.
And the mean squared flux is 1299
